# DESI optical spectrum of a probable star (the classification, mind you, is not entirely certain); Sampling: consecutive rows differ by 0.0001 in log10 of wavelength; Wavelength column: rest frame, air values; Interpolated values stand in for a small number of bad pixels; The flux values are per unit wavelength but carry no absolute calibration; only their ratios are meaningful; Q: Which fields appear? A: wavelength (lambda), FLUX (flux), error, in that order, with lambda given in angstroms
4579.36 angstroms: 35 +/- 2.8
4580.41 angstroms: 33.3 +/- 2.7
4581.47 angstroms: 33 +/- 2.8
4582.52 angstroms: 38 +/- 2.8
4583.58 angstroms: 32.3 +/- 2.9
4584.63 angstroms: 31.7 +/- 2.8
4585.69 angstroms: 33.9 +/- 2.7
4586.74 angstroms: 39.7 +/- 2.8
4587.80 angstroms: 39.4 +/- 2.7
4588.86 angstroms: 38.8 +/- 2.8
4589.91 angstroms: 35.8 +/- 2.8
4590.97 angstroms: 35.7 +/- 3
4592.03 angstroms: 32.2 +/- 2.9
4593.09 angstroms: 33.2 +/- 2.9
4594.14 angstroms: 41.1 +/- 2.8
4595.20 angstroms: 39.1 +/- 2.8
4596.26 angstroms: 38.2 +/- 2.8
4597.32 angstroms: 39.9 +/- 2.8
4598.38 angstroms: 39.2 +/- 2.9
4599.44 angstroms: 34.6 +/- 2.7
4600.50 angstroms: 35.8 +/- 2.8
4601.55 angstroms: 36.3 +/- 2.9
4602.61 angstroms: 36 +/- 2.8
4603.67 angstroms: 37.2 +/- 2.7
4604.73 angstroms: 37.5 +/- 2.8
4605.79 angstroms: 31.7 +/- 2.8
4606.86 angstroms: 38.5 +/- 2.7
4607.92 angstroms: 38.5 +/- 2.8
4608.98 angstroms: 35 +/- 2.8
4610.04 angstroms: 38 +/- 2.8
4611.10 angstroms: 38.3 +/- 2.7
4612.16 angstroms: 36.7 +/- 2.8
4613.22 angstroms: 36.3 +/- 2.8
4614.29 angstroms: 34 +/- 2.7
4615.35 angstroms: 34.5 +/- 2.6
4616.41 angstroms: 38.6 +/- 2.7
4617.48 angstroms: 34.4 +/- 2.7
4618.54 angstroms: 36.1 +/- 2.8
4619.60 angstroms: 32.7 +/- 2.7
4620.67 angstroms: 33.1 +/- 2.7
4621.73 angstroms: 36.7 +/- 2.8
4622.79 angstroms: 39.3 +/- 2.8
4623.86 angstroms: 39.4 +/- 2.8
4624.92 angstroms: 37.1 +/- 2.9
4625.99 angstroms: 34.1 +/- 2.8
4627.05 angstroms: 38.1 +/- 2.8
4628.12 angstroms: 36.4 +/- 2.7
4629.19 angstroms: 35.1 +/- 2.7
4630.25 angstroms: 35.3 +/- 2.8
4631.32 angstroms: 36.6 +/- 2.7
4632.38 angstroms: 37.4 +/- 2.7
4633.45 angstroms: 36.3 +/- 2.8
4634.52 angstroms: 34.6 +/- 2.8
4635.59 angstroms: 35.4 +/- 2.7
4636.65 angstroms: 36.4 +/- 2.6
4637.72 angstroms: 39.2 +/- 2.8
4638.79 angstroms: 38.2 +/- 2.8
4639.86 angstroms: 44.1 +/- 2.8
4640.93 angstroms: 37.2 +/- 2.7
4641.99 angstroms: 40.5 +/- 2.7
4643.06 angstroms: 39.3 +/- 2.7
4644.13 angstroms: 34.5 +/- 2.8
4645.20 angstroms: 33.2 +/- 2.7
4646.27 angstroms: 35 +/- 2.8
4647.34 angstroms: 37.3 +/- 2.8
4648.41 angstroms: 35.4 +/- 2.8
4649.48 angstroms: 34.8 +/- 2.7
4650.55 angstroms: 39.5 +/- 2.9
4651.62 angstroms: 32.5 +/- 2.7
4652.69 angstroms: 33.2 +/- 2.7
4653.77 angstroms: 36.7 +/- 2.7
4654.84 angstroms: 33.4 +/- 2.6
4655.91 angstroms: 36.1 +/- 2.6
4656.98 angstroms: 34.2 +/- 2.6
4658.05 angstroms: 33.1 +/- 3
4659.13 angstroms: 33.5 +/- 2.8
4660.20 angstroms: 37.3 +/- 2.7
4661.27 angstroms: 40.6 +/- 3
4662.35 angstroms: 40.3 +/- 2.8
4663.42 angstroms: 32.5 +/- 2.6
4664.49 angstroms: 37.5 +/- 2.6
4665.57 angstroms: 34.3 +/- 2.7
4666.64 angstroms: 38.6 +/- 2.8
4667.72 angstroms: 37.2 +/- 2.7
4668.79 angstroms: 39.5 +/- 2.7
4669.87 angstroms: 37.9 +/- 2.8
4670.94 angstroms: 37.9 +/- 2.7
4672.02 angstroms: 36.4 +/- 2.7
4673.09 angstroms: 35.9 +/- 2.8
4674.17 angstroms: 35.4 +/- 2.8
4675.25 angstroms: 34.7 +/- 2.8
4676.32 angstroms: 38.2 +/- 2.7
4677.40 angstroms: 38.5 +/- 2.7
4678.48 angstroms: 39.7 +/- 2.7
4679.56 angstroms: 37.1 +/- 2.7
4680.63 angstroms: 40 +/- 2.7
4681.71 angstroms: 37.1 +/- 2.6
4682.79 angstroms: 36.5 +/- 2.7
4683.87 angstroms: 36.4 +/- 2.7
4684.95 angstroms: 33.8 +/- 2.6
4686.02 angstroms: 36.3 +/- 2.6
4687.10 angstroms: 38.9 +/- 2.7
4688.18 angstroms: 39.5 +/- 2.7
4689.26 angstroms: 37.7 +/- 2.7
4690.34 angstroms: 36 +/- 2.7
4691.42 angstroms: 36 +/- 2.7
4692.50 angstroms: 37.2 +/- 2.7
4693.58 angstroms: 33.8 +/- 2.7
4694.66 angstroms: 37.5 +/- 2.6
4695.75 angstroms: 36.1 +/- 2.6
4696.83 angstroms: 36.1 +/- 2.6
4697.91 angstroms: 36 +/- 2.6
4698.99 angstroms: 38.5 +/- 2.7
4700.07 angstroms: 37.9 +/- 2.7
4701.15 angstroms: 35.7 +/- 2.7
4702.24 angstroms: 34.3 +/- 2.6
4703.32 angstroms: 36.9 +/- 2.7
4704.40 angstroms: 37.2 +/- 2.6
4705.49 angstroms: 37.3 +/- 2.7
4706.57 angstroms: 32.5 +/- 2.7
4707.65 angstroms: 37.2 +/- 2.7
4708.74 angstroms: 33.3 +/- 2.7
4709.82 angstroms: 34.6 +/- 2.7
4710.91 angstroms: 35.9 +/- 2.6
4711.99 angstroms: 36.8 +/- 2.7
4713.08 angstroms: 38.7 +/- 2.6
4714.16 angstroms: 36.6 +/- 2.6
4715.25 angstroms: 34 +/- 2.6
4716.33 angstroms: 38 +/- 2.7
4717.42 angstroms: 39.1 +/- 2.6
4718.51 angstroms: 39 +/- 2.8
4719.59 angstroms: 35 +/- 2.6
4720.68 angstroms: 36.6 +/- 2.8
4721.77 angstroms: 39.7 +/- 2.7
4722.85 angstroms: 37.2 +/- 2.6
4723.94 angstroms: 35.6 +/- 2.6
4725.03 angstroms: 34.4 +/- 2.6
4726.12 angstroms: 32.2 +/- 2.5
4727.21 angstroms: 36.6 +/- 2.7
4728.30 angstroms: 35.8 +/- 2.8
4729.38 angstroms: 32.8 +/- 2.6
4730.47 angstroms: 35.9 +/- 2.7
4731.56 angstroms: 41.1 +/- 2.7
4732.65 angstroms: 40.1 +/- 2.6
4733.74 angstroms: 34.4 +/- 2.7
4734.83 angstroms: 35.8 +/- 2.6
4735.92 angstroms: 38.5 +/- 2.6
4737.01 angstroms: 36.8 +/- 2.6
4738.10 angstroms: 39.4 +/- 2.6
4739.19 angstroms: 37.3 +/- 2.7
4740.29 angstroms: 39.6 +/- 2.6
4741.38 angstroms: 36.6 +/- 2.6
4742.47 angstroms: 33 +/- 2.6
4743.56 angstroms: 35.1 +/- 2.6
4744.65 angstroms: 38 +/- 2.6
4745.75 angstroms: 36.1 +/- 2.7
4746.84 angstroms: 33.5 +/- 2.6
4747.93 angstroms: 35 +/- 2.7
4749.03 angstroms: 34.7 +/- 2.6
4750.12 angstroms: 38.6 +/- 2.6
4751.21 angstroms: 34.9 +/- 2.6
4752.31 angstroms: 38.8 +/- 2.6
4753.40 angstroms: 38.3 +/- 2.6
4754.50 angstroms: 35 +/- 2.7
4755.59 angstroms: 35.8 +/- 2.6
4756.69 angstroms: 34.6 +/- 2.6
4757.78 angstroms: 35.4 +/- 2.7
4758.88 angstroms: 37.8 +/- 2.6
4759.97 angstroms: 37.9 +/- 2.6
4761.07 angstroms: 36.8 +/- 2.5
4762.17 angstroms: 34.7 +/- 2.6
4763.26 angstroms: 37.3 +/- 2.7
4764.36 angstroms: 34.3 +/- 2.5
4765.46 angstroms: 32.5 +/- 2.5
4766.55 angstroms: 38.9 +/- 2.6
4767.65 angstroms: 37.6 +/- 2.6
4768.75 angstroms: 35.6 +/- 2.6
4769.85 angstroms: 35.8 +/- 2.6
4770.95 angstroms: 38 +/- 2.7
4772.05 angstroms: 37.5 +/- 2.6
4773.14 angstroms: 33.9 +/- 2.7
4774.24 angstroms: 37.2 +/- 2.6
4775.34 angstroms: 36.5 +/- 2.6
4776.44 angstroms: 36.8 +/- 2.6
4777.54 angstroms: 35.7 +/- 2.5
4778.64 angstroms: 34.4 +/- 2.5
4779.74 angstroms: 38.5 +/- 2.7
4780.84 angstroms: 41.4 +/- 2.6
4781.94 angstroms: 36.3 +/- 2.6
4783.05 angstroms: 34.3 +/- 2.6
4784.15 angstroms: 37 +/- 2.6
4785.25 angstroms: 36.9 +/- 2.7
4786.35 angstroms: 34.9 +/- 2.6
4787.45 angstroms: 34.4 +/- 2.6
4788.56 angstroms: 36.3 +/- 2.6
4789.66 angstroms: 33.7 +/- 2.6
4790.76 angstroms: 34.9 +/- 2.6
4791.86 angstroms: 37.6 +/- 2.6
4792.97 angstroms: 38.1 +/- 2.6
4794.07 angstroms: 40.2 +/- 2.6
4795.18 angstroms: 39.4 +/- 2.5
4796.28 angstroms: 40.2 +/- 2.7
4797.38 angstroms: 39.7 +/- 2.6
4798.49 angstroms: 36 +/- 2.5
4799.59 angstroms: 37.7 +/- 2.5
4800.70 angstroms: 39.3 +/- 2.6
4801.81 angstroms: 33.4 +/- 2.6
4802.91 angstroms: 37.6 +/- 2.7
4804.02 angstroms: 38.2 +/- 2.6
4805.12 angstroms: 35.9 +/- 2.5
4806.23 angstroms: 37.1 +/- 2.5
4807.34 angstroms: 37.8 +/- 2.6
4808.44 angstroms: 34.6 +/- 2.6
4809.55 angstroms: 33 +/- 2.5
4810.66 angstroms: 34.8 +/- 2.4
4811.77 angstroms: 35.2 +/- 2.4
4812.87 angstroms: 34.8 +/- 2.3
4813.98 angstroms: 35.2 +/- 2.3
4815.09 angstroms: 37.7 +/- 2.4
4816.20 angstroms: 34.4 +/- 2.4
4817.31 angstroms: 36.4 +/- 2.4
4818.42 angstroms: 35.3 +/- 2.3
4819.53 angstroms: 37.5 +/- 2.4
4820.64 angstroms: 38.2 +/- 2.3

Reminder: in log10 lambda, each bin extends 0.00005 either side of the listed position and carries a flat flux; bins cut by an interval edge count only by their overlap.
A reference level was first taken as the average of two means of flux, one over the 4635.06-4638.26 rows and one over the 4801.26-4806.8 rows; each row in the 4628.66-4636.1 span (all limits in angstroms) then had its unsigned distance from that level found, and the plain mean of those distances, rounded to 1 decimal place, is 1.1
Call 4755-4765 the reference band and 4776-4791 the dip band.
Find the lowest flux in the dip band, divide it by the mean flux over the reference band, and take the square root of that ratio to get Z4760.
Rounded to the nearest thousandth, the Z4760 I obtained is 0.967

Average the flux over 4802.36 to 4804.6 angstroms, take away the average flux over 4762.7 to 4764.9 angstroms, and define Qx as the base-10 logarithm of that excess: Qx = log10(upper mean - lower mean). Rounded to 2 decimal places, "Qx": 0.32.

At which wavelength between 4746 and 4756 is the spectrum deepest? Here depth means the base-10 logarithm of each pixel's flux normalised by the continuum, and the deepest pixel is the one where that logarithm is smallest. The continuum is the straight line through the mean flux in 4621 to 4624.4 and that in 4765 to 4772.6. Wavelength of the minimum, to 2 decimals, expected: 4746.84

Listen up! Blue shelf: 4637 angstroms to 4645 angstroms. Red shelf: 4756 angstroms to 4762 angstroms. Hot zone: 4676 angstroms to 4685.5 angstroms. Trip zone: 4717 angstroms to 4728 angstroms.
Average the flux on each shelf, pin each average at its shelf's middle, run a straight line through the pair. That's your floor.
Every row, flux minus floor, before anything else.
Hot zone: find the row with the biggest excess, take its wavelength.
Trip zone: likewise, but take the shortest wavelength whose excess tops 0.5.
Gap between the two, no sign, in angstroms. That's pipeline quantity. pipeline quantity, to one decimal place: 36.8 angstroms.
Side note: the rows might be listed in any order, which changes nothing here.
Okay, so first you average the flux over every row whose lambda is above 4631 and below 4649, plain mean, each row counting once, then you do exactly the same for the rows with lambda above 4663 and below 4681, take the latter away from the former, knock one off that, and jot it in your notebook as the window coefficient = -1.04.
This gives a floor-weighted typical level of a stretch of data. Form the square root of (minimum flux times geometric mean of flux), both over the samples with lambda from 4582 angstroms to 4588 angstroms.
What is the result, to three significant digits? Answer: 33.6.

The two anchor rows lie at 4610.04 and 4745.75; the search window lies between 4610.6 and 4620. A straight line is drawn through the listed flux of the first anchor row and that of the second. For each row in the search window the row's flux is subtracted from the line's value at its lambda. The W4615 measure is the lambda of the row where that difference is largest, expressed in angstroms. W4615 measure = 4619.60 angstroms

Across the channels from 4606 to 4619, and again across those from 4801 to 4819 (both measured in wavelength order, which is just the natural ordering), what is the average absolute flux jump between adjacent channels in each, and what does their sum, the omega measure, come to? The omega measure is 3.7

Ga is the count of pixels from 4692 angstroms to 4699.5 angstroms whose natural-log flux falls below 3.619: 5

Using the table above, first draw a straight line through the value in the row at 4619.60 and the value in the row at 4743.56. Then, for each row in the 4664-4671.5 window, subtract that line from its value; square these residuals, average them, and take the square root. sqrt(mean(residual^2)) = 4.2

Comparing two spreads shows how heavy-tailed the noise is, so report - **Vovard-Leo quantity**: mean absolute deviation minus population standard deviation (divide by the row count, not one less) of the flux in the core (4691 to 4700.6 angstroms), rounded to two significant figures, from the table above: -0.24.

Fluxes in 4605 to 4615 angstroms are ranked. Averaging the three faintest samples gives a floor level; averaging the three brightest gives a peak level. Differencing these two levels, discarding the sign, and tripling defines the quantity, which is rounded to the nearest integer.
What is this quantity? 15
